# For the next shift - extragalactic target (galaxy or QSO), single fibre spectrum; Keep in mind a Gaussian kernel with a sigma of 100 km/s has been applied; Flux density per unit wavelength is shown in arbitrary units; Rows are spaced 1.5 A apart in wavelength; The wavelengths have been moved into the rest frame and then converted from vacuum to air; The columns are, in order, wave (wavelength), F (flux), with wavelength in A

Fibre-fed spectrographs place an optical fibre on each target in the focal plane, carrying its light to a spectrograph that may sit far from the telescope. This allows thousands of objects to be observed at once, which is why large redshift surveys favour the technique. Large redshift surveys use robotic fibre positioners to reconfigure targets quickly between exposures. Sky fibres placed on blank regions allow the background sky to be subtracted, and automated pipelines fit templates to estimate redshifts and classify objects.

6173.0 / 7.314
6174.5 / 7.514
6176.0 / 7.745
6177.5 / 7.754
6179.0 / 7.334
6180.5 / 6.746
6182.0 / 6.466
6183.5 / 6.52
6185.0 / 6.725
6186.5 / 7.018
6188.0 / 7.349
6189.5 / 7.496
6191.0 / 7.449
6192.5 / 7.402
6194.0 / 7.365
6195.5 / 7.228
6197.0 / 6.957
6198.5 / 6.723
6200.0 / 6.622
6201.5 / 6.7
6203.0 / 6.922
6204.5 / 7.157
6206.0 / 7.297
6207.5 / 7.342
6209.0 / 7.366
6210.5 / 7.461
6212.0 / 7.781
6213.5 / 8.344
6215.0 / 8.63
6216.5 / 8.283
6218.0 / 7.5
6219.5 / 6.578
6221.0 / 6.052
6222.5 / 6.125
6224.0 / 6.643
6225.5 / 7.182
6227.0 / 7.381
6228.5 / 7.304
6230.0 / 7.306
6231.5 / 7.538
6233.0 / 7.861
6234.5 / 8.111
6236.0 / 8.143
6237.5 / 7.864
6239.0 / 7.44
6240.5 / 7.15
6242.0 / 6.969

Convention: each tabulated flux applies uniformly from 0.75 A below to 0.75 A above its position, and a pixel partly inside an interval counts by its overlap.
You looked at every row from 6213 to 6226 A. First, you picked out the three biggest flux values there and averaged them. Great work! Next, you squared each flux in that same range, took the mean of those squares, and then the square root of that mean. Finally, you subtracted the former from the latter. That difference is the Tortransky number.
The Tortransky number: -1.10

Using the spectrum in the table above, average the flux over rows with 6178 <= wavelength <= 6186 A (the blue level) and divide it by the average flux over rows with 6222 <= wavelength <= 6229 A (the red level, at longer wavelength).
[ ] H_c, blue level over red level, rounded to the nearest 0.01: 0.98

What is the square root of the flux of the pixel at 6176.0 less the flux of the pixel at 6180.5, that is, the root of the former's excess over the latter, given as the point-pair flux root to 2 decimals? 1.00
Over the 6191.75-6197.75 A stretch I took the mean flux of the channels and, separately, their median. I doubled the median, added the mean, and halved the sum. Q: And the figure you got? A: 10.9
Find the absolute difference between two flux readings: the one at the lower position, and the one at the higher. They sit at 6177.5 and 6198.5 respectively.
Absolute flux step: 1.03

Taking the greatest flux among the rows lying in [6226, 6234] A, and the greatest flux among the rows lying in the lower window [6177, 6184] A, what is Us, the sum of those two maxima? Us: 15.6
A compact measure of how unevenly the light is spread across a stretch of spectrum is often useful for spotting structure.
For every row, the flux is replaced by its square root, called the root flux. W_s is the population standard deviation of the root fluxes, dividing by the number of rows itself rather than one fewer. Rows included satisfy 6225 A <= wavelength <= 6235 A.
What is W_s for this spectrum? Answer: 0.057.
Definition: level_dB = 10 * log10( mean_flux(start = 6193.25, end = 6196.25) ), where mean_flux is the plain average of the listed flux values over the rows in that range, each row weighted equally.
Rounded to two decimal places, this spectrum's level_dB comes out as 8.63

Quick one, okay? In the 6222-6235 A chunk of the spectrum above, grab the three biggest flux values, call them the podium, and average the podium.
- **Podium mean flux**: 7.84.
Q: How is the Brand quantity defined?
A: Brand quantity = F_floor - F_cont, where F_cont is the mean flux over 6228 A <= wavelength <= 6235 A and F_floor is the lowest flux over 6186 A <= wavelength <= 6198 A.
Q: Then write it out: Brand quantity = -0.7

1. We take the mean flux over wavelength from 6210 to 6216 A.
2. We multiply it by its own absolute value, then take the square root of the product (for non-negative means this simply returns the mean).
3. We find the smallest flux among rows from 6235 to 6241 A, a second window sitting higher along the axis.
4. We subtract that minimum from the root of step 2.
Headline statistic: 0.9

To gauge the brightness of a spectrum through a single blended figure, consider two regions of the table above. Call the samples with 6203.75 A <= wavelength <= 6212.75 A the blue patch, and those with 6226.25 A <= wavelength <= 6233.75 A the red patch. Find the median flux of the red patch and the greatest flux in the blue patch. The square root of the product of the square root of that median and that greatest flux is 4.60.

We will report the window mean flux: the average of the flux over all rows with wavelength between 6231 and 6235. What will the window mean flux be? 7.84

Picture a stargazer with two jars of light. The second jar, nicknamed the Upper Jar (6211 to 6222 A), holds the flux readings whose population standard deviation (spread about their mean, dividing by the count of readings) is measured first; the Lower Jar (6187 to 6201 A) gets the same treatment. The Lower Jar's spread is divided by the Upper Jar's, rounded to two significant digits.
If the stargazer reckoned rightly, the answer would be 0.35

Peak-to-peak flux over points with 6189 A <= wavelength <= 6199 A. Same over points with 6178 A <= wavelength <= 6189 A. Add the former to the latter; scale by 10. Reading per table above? 17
